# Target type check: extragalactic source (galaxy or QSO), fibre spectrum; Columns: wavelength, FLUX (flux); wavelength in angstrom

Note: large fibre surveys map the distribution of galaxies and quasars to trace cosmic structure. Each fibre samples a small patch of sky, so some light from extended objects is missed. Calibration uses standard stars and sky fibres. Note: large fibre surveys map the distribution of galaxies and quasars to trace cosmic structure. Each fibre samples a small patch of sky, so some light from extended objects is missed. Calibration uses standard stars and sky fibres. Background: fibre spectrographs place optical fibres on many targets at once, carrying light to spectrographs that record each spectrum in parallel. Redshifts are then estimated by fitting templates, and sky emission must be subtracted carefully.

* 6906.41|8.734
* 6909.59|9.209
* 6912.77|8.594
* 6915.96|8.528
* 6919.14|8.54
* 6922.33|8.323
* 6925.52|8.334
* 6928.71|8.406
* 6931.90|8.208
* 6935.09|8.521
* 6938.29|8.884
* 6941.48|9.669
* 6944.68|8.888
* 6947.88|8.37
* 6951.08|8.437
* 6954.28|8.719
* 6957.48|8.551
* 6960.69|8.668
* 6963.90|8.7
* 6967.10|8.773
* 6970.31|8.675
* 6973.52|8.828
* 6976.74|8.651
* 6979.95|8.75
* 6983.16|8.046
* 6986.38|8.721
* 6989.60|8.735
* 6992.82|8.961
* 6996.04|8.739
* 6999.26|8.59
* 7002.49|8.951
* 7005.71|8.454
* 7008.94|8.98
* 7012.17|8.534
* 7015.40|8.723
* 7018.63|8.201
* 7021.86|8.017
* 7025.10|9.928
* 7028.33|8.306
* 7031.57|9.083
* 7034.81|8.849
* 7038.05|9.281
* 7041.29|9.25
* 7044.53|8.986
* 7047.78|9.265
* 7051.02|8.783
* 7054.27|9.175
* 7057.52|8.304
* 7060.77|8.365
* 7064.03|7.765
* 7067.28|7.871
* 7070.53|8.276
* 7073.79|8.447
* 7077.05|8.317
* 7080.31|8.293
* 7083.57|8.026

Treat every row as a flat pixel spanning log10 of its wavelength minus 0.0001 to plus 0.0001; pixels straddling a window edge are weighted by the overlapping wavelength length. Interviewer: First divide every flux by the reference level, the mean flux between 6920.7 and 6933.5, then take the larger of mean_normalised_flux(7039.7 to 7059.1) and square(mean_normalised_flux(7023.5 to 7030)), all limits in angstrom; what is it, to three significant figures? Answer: 1.20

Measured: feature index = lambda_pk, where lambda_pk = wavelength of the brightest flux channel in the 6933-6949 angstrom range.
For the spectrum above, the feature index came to 6941.48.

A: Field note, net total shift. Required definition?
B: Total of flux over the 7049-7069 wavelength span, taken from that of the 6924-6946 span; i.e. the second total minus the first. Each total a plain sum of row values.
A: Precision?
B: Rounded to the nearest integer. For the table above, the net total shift 11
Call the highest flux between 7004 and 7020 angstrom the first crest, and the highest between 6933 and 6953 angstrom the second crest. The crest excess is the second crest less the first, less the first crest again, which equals -8.29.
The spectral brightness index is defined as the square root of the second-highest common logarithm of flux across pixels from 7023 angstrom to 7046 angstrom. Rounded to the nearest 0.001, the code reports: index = 0.984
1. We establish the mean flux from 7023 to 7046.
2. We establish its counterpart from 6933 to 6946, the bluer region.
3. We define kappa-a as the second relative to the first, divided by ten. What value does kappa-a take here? 0.099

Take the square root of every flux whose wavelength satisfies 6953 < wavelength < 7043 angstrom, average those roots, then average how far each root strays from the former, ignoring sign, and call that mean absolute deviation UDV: 0.042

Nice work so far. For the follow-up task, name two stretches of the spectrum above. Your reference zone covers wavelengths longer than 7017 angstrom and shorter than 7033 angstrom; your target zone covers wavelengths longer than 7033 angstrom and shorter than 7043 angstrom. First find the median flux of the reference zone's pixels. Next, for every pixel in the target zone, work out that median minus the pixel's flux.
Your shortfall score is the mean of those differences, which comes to -0.82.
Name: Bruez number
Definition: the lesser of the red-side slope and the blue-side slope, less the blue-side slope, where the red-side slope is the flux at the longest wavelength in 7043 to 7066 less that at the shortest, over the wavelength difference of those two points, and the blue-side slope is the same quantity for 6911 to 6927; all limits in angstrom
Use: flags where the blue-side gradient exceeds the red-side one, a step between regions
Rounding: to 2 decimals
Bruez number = -0.04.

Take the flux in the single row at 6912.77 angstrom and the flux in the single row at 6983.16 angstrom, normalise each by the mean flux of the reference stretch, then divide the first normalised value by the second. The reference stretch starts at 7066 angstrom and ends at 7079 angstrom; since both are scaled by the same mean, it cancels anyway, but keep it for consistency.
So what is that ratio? 1.07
